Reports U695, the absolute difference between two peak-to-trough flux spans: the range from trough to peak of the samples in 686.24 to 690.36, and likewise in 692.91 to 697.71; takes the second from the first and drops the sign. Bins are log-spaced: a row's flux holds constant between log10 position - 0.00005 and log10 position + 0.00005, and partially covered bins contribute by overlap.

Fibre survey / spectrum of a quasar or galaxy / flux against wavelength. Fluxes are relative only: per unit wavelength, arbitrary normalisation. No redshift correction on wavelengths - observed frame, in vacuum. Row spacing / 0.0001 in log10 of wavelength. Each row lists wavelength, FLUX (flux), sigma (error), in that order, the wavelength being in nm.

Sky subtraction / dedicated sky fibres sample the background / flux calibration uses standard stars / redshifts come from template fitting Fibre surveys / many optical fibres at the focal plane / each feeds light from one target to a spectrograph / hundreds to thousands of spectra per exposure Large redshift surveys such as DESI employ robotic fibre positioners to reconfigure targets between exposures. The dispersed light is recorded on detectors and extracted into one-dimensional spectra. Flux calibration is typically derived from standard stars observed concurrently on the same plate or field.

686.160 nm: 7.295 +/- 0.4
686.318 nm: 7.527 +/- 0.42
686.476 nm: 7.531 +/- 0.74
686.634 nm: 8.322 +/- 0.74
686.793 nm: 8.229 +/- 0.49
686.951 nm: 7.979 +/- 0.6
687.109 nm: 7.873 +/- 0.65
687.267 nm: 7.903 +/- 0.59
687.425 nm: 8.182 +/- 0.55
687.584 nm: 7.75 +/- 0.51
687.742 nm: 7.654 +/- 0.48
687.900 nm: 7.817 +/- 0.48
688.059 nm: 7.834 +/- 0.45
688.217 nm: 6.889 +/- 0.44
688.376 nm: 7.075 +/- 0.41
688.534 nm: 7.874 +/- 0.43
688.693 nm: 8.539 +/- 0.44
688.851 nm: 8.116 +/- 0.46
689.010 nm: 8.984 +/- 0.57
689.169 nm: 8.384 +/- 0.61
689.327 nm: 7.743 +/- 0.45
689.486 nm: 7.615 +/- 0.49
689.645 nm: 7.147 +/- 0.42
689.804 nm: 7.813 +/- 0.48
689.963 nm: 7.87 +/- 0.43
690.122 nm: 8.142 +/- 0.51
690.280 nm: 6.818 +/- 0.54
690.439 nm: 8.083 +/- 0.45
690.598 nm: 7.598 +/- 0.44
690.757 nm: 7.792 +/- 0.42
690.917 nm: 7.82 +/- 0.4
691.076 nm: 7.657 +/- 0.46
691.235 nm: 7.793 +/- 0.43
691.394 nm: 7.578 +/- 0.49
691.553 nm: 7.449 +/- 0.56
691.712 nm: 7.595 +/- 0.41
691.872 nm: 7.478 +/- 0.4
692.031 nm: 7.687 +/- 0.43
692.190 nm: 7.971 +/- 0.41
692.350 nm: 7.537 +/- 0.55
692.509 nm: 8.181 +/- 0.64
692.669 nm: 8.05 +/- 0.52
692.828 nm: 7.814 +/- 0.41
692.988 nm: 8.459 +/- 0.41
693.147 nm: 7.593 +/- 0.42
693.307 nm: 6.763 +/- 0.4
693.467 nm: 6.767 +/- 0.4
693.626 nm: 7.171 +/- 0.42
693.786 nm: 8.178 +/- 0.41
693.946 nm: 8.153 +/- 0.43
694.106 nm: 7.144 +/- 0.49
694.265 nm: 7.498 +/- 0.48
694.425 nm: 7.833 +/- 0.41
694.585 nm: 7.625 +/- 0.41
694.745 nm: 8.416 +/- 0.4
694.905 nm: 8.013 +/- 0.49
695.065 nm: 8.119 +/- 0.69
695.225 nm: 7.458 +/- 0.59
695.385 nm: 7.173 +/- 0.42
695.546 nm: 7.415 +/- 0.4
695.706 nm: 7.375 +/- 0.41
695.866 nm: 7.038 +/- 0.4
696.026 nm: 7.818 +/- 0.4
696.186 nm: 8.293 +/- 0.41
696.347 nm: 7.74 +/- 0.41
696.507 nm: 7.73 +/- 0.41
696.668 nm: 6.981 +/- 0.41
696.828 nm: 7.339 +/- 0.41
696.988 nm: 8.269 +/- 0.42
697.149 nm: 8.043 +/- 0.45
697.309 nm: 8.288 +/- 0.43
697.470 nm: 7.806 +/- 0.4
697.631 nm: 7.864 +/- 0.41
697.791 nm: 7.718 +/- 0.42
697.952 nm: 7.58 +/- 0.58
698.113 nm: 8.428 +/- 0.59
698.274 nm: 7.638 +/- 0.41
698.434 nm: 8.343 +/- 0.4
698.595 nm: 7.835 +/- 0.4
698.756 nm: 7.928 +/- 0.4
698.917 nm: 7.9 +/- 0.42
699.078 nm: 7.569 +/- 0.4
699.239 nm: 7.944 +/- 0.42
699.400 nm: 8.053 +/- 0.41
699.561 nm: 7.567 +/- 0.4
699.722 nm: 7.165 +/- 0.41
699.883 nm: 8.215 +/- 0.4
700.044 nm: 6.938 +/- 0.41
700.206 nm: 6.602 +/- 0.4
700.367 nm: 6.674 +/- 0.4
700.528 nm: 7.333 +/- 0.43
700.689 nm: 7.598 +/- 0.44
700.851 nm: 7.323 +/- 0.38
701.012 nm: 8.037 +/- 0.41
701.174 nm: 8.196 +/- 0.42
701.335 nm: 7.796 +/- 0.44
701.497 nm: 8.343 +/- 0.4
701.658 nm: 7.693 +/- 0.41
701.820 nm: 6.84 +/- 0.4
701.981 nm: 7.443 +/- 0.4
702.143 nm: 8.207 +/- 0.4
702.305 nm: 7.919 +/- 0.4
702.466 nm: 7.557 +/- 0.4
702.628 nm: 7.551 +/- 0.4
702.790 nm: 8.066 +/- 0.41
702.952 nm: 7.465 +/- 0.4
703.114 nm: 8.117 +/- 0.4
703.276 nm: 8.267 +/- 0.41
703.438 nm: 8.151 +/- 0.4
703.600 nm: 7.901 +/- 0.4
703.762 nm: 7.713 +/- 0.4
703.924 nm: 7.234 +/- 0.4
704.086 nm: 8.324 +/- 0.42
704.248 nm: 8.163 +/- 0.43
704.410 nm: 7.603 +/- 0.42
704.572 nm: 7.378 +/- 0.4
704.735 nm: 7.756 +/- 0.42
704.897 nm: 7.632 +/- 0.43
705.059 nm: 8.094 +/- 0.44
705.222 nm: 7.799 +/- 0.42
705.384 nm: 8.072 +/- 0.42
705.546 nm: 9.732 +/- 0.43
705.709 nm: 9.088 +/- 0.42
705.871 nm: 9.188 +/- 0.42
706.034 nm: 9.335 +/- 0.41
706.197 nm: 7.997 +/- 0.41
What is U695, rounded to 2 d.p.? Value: 0.47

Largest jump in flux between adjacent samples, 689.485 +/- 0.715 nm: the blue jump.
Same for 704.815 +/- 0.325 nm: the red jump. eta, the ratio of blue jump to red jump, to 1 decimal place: 1.9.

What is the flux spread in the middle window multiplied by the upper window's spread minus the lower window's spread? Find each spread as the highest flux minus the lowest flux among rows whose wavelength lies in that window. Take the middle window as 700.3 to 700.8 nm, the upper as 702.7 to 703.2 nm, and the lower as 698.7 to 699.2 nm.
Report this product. 0.3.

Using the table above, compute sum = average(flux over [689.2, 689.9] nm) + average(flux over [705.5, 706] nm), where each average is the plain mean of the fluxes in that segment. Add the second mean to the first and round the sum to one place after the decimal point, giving 16.9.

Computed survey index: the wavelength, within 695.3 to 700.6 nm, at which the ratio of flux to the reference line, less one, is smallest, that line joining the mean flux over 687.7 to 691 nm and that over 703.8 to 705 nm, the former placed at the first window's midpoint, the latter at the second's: 700.206 nm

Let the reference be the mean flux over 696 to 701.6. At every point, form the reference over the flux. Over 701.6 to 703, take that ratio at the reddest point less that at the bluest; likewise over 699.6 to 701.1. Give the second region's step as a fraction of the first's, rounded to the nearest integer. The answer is -4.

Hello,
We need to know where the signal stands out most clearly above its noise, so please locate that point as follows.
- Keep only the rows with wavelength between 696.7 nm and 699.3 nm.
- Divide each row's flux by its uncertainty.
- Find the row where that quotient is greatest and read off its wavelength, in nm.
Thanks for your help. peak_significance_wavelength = 698.434 nm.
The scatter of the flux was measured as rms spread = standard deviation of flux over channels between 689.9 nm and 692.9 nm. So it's 0.31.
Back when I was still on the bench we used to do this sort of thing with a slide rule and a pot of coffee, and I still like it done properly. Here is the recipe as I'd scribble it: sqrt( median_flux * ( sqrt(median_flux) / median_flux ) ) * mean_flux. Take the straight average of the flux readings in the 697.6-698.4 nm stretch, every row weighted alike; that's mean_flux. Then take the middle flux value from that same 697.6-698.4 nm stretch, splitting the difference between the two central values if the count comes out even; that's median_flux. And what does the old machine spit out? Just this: 13.1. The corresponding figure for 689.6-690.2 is 13.0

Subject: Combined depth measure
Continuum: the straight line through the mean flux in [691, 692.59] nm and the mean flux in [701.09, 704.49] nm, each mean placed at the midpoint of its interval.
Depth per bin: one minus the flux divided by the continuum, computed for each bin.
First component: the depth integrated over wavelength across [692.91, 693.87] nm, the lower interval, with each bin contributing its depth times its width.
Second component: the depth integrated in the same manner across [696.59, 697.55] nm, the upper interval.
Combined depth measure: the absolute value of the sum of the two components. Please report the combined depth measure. 0.025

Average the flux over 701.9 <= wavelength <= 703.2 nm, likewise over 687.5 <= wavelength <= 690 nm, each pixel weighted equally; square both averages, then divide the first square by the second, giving 0.99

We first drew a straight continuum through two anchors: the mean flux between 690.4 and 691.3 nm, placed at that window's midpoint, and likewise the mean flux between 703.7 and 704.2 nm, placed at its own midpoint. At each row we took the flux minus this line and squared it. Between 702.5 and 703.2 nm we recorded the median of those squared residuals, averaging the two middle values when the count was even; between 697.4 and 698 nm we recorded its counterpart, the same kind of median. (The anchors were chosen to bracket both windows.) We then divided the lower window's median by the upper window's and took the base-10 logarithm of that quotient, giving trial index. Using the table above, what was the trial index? -1.2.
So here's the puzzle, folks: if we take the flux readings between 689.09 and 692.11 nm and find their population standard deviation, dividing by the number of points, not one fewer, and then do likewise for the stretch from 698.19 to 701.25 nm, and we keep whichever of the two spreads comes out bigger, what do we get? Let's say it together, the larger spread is 0.496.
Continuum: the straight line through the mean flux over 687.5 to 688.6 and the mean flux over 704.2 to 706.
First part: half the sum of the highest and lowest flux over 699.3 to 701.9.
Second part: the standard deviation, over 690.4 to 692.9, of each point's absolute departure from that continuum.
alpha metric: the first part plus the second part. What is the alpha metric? 7.60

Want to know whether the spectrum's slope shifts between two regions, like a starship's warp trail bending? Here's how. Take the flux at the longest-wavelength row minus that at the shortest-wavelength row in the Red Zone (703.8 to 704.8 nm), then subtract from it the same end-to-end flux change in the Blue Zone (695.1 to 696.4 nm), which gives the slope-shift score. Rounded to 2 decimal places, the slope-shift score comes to 0.24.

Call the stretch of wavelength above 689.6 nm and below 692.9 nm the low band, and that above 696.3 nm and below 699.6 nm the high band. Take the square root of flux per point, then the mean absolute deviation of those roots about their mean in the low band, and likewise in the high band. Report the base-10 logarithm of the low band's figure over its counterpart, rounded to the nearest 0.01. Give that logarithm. -0.02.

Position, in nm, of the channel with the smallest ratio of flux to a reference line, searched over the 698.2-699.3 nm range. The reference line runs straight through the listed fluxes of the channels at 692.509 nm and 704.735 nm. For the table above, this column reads 699.078 nm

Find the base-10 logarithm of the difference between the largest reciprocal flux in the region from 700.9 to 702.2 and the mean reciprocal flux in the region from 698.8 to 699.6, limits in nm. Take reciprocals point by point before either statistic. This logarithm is -1.74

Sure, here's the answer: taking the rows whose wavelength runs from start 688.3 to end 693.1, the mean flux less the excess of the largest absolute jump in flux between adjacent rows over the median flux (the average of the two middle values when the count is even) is 14.3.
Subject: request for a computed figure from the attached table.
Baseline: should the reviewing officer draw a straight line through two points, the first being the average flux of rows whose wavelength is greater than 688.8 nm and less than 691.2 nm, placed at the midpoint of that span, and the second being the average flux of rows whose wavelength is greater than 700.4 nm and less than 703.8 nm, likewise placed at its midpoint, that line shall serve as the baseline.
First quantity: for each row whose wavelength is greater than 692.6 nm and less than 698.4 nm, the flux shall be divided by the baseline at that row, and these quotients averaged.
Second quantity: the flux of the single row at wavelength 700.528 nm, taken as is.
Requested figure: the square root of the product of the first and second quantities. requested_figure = 2.69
